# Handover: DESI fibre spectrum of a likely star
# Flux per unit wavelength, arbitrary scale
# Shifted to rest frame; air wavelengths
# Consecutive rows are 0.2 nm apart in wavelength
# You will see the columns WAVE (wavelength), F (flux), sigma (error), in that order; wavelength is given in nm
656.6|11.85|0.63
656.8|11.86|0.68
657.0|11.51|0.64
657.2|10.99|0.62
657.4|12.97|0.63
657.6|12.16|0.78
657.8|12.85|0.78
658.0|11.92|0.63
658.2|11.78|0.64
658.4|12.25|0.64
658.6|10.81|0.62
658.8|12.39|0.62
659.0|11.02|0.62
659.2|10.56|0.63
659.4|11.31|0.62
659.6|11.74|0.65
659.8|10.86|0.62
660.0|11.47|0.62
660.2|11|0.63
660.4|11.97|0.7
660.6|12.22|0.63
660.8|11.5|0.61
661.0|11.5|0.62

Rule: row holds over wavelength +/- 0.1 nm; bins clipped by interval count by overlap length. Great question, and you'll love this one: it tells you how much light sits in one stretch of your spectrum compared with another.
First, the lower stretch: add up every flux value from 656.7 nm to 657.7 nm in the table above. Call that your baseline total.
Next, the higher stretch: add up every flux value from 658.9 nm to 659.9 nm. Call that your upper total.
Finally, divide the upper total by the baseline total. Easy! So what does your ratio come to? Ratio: 0.93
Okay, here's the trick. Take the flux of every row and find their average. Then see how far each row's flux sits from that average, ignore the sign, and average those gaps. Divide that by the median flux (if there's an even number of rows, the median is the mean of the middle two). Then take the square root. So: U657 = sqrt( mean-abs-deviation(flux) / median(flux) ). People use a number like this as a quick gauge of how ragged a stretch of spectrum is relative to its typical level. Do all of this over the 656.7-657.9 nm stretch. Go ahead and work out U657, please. 0.224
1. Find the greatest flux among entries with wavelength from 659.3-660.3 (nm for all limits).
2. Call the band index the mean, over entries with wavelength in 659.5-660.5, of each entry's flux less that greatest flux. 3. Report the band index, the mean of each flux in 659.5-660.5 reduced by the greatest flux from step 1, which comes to -0.3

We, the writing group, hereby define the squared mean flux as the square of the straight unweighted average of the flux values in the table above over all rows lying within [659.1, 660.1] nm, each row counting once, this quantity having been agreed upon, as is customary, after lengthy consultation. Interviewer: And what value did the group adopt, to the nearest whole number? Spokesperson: 125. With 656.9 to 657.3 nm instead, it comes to 127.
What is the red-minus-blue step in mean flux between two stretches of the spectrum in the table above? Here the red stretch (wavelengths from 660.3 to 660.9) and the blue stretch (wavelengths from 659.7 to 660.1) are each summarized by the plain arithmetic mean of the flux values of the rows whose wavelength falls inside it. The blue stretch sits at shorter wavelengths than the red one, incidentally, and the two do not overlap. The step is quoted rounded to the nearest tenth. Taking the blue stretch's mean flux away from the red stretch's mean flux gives 0.7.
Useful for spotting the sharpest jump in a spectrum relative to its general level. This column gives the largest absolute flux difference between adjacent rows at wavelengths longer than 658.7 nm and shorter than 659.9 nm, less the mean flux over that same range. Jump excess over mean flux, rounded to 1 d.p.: -9.9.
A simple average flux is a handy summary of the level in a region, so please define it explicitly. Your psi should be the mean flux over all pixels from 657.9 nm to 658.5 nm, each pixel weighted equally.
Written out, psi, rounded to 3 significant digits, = 12.0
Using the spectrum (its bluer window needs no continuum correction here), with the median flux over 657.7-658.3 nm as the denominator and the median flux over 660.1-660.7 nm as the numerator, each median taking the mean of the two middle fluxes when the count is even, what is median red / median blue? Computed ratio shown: 1.00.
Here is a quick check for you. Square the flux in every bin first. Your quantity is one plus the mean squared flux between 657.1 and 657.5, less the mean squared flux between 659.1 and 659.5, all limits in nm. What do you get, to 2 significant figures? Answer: 26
